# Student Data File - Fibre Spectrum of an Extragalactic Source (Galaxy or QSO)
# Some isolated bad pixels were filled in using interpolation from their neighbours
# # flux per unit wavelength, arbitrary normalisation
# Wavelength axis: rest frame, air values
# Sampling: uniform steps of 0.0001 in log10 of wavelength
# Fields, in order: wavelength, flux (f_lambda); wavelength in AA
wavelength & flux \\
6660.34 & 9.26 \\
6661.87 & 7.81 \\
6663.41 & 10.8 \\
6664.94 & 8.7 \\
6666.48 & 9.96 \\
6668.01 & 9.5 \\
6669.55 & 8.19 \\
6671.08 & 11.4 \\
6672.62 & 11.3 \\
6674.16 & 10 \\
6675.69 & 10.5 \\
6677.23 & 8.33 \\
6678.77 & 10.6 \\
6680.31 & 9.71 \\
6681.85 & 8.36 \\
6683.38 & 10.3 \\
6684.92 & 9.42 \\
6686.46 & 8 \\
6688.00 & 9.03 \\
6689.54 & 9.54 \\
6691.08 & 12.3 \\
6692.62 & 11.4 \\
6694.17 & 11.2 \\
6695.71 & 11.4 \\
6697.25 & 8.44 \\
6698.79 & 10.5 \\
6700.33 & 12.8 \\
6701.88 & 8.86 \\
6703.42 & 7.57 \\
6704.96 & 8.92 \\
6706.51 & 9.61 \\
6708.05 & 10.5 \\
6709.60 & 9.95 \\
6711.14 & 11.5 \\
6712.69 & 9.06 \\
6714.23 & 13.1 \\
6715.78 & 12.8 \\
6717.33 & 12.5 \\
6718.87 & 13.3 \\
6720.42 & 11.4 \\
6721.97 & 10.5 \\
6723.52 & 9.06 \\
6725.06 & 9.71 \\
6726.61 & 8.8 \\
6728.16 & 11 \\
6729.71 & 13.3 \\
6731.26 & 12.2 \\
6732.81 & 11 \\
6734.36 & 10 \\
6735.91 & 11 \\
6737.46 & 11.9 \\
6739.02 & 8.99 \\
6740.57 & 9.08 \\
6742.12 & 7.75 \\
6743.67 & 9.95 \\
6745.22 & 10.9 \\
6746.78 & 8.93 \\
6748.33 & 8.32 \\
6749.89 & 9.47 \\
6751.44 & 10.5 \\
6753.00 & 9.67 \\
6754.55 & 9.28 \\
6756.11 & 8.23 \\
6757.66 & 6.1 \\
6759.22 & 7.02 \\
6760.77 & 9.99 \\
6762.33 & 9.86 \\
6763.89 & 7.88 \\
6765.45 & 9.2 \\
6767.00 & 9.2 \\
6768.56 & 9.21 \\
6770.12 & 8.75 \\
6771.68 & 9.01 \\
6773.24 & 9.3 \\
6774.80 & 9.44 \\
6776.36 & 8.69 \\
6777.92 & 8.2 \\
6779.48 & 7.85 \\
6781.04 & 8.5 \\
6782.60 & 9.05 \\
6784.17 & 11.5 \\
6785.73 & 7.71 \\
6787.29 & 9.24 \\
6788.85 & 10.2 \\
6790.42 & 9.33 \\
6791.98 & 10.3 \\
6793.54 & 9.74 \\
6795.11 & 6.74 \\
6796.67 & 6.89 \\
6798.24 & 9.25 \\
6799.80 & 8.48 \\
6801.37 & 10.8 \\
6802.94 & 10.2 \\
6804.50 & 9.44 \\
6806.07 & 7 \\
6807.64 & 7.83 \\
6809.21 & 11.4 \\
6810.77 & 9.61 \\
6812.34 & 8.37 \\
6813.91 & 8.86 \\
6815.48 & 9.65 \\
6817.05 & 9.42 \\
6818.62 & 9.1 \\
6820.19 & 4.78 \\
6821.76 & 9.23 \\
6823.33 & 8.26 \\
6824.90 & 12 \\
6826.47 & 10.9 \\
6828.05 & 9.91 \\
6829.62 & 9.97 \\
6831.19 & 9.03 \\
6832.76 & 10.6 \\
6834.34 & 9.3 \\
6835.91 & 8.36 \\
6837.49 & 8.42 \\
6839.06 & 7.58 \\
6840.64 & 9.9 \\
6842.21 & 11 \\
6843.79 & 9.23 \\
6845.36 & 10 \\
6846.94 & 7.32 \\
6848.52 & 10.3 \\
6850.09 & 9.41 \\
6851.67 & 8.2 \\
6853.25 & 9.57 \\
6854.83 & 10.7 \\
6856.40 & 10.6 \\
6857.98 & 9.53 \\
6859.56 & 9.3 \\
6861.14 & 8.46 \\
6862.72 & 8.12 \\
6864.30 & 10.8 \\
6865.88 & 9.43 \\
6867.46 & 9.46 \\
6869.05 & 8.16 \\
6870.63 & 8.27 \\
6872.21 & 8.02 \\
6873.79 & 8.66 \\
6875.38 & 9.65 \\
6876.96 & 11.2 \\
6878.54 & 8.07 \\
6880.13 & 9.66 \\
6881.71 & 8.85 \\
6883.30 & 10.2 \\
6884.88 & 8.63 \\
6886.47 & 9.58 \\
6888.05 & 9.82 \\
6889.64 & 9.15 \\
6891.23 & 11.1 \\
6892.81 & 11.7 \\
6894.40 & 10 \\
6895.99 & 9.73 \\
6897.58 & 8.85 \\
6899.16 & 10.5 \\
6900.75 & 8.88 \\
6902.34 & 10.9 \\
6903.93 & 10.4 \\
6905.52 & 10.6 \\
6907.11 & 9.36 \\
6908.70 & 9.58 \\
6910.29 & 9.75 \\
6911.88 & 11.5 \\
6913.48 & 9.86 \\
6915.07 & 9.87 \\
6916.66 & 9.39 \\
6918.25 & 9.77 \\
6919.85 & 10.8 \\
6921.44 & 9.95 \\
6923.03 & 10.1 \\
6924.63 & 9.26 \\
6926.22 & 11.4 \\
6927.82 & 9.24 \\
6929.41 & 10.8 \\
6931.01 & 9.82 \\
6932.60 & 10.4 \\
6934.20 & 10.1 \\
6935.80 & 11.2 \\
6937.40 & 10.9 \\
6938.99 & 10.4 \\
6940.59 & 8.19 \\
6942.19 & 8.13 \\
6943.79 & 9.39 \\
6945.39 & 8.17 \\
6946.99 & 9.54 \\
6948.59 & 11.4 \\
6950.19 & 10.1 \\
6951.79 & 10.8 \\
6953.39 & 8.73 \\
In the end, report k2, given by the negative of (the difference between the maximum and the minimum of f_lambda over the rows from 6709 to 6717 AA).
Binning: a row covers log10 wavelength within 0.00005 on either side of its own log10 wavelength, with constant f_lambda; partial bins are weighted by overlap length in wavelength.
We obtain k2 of -4.0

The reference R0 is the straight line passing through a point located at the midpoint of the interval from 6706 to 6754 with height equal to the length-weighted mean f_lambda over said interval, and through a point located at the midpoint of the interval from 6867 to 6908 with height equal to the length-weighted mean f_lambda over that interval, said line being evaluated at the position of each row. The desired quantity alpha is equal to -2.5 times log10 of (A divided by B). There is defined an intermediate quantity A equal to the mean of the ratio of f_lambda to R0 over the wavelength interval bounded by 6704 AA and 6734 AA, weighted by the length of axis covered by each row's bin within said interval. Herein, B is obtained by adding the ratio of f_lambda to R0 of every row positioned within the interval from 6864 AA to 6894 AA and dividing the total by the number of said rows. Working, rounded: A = 1.03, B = 0.98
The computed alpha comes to -0.05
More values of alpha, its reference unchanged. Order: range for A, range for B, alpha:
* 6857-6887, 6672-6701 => 0.00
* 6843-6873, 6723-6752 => 0.03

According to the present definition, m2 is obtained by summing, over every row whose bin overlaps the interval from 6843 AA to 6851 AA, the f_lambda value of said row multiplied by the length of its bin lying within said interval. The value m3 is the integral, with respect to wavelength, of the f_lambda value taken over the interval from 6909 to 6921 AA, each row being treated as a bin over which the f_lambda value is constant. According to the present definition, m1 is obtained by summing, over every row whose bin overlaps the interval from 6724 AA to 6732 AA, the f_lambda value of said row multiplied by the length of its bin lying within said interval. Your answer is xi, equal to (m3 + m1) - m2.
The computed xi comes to 135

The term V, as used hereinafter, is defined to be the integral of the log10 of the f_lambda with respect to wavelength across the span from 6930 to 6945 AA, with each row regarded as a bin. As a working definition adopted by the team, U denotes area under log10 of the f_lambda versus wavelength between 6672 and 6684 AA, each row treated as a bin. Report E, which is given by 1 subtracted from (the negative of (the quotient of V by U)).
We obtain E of -2.2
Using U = 12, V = 15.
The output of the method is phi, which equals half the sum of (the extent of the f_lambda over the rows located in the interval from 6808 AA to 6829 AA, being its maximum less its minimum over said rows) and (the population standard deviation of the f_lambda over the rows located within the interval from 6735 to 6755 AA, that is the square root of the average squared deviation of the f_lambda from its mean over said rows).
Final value 4.2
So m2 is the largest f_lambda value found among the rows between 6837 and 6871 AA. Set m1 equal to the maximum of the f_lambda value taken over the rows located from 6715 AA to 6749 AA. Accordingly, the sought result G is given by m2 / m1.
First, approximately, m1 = 13.3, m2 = 11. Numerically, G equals 0.83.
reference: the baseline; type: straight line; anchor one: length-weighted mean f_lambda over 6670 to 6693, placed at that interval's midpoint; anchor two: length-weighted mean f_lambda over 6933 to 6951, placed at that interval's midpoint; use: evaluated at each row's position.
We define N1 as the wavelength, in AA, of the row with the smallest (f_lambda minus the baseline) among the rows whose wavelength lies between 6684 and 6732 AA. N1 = 6703.42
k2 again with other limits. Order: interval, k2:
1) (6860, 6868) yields -2.7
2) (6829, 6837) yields -2.2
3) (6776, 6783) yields -1.2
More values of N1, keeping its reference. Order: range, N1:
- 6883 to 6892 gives 6884.88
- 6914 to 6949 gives 6942.19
